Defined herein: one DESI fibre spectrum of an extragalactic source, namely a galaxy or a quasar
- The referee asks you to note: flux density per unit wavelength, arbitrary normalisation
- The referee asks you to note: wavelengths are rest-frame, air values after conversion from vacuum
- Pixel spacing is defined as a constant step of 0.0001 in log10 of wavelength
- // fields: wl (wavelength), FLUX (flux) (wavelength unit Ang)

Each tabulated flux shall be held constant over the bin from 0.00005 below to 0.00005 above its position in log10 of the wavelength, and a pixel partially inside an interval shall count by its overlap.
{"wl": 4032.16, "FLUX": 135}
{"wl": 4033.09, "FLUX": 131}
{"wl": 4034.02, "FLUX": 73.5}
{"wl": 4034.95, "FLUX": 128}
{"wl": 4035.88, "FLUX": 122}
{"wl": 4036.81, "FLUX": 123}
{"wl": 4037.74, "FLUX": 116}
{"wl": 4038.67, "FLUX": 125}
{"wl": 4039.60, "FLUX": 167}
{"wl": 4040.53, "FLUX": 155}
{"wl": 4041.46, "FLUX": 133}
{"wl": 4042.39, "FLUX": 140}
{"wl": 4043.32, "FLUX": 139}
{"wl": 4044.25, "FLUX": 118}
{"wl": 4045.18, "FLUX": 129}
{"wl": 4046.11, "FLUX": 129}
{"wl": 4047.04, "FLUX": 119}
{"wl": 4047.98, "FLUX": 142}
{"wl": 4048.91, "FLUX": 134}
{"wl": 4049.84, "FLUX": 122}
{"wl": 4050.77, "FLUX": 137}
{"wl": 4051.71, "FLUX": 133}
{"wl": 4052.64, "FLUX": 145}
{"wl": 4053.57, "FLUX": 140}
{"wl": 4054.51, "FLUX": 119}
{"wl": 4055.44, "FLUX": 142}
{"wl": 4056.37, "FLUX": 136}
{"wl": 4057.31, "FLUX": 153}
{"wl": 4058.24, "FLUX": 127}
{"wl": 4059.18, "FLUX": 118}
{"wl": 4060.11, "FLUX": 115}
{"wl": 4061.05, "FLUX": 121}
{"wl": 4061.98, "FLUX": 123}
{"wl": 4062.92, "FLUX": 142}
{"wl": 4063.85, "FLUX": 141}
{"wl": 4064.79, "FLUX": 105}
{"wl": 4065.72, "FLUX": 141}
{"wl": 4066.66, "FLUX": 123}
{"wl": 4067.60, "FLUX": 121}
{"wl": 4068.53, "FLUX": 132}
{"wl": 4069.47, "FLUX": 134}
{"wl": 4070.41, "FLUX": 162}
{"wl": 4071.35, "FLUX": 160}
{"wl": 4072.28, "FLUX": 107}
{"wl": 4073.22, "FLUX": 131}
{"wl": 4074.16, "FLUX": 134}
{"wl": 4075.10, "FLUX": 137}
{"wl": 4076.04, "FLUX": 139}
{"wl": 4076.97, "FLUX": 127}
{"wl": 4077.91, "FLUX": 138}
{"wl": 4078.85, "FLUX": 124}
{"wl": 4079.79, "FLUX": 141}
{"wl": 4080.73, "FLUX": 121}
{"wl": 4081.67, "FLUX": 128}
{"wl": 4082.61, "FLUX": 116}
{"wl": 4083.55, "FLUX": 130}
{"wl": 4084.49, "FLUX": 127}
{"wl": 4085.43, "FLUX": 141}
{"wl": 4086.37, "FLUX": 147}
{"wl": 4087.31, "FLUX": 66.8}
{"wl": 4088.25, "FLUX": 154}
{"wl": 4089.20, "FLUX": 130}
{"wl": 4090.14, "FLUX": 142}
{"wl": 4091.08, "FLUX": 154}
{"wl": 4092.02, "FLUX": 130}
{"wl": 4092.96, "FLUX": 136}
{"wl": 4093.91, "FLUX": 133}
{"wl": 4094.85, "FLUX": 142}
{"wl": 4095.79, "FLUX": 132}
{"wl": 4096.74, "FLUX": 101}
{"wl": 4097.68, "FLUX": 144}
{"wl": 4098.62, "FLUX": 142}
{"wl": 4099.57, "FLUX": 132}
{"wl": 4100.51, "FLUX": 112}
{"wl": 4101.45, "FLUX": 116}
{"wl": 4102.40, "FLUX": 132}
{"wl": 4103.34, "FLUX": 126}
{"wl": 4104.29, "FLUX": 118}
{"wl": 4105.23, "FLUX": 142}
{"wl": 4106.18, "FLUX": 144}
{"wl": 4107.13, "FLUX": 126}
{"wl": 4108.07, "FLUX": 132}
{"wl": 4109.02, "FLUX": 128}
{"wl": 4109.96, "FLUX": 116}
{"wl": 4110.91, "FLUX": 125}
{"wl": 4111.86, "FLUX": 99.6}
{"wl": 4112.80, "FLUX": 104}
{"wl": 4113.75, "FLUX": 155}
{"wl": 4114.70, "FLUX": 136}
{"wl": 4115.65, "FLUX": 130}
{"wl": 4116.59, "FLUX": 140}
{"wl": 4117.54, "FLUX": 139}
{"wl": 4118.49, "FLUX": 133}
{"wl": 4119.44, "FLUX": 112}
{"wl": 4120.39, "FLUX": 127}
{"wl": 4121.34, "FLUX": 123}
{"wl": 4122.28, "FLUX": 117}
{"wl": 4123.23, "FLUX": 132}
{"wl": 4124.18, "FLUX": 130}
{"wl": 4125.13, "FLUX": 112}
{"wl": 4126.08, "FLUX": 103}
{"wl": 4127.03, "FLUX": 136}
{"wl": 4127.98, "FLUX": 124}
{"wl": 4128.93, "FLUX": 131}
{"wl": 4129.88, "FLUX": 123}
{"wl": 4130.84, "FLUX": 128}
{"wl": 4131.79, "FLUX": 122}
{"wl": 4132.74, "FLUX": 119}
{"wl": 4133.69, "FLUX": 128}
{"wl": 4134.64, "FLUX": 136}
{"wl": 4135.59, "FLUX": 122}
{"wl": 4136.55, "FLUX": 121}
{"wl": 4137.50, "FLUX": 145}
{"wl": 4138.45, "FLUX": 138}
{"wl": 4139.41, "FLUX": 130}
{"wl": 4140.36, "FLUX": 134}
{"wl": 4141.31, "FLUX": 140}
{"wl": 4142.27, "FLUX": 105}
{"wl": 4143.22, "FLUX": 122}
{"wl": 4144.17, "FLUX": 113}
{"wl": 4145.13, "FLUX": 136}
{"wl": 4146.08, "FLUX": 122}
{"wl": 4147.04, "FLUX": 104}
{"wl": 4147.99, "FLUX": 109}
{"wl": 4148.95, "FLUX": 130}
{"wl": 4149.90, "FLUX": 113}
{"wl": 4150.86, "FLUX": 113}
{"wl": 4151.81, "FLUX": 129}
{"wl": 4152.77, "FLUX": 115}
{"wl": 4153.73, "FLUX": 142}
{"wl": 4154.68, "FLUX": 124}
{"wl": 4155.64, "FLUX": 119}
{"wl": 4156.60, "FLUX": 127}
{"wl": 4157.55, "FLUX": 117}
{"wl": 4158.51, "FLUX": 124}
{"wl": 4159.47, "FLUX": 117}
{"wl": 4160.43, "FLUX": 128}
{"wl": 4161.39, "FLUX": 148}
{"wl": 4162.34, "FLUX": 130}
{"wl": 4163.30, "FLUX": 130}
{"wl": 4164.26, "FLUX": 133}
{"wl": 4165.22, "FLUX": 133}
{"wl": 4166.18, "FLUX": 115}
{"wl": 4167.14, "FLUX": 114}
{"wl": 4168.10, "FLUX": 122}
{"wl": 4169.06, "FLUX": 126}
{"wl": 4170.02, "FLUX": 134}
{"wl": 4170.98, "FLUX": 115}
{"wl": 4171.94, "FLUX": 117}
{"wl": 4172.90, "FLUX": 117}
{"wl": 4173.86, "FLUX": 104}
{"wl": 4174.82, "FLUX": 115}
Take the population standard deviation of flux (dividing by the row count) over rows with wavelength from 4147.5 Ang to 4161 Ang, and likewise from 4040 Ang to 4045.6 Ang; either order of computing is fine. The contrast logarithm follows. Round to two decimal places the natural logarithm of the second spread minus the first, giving 1.02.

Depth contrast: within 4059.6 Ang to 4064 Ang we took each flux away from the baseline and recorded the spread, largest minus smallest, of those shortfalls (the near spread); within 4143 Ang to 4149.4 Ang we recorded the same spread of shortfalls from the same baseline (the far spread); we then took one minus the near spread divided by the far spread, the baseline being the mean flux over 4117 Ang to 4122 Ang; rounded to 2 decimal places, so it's 0.16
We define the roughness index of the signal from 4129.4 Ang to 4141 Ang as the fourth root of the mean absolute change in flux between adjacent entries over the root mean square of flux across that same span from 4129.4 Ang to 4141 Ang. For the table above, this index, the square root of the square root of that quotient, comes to 0.500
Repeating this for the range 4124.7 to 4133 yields 0.540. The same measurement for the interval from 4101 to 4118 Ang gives 0.564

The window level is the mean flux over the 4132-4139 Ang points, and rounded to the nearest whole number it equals 130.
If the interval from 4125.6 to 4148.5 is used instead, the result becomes 125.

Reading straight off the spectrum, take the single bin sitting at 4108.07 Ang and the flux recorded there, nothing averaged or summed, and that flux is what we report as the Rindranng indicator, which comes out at 132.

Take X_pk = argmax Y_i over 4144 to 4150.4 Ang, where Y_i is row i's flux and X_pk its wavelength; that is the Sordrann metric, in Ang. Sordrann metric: 4145.13 Ang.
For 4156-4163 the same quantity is 4161.39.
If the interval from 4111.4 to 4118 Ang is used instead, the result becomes 4113.75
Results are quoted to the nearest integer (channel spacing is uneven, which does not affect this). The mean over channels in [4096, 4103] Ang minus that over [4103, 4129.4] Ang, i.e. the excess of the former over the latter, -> -1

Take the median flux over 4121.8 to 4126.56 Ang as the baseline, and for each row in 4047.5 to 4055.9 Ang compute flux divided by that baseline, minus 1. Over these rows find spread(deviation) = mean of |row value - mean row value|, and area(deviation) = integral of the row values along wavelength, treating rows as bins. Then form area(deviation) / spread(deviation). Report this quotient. 21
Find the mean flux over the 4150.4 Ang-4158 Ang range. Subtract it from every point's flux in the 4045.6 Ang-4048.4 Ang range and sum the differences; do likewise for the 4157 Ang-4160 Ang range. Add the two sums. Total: 8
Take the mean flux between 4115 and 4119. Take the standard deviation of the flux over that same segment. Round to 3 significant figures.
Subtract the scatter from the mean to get 131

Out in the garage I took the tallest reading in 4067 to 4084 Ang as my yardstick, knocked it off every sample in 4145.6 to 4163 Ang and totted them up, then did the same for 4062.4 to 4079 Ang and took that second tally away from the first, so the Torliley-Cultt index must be -187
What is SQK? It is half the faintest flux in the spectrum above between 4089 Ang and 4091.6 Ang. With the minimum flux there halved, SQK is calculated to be 65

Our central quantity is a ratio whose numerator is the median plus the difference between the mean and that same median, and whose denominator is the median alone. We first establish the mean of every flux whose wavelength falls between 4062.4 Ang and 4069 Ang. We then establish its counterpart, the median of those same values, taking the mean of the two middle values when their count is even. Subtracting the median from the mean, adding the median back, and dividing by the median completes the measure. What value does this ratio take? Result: 0.98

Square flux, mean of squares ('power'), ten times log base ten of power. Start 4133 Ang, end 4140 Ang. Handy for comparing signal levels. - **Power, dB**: 42.4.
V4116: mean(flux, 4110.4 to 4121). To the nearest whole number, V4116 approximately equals 127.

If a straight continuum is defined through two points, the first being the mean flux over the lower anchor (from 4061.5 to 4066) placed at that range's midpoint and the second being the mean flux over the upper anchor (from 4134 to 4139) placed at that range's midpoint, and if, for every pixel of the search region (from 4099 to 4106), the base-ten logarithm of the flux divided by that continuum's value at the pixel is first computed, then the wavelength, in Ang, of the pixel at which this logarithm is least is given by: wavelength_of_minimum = 4100.51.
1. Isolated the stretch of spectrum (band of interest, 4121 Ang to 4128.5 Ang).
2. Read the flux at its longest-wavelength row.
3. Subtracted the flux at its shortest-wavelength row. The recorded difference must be 1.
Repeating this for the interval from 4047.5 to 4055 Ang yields -23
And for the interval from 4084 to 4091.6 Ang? 27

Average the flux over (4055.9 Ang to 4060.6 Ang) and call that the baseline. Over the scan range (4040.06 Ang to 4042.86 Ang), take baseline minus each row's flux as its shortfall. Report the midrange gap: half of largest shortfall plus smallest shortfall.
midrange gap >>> -14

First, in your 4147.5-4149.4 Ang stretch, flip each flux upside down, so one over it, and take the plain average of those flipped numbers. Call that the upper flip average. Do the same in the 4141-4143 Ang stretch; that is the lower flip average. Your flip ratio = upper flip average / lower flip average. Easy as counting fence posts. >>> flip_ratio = 1.01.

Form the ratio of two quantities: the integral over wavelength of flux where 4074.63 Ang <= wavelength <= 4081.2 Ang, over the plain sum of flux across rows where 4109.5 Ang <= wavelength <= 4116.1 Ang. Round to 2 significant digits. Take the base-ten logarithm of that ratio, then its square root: 0.049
